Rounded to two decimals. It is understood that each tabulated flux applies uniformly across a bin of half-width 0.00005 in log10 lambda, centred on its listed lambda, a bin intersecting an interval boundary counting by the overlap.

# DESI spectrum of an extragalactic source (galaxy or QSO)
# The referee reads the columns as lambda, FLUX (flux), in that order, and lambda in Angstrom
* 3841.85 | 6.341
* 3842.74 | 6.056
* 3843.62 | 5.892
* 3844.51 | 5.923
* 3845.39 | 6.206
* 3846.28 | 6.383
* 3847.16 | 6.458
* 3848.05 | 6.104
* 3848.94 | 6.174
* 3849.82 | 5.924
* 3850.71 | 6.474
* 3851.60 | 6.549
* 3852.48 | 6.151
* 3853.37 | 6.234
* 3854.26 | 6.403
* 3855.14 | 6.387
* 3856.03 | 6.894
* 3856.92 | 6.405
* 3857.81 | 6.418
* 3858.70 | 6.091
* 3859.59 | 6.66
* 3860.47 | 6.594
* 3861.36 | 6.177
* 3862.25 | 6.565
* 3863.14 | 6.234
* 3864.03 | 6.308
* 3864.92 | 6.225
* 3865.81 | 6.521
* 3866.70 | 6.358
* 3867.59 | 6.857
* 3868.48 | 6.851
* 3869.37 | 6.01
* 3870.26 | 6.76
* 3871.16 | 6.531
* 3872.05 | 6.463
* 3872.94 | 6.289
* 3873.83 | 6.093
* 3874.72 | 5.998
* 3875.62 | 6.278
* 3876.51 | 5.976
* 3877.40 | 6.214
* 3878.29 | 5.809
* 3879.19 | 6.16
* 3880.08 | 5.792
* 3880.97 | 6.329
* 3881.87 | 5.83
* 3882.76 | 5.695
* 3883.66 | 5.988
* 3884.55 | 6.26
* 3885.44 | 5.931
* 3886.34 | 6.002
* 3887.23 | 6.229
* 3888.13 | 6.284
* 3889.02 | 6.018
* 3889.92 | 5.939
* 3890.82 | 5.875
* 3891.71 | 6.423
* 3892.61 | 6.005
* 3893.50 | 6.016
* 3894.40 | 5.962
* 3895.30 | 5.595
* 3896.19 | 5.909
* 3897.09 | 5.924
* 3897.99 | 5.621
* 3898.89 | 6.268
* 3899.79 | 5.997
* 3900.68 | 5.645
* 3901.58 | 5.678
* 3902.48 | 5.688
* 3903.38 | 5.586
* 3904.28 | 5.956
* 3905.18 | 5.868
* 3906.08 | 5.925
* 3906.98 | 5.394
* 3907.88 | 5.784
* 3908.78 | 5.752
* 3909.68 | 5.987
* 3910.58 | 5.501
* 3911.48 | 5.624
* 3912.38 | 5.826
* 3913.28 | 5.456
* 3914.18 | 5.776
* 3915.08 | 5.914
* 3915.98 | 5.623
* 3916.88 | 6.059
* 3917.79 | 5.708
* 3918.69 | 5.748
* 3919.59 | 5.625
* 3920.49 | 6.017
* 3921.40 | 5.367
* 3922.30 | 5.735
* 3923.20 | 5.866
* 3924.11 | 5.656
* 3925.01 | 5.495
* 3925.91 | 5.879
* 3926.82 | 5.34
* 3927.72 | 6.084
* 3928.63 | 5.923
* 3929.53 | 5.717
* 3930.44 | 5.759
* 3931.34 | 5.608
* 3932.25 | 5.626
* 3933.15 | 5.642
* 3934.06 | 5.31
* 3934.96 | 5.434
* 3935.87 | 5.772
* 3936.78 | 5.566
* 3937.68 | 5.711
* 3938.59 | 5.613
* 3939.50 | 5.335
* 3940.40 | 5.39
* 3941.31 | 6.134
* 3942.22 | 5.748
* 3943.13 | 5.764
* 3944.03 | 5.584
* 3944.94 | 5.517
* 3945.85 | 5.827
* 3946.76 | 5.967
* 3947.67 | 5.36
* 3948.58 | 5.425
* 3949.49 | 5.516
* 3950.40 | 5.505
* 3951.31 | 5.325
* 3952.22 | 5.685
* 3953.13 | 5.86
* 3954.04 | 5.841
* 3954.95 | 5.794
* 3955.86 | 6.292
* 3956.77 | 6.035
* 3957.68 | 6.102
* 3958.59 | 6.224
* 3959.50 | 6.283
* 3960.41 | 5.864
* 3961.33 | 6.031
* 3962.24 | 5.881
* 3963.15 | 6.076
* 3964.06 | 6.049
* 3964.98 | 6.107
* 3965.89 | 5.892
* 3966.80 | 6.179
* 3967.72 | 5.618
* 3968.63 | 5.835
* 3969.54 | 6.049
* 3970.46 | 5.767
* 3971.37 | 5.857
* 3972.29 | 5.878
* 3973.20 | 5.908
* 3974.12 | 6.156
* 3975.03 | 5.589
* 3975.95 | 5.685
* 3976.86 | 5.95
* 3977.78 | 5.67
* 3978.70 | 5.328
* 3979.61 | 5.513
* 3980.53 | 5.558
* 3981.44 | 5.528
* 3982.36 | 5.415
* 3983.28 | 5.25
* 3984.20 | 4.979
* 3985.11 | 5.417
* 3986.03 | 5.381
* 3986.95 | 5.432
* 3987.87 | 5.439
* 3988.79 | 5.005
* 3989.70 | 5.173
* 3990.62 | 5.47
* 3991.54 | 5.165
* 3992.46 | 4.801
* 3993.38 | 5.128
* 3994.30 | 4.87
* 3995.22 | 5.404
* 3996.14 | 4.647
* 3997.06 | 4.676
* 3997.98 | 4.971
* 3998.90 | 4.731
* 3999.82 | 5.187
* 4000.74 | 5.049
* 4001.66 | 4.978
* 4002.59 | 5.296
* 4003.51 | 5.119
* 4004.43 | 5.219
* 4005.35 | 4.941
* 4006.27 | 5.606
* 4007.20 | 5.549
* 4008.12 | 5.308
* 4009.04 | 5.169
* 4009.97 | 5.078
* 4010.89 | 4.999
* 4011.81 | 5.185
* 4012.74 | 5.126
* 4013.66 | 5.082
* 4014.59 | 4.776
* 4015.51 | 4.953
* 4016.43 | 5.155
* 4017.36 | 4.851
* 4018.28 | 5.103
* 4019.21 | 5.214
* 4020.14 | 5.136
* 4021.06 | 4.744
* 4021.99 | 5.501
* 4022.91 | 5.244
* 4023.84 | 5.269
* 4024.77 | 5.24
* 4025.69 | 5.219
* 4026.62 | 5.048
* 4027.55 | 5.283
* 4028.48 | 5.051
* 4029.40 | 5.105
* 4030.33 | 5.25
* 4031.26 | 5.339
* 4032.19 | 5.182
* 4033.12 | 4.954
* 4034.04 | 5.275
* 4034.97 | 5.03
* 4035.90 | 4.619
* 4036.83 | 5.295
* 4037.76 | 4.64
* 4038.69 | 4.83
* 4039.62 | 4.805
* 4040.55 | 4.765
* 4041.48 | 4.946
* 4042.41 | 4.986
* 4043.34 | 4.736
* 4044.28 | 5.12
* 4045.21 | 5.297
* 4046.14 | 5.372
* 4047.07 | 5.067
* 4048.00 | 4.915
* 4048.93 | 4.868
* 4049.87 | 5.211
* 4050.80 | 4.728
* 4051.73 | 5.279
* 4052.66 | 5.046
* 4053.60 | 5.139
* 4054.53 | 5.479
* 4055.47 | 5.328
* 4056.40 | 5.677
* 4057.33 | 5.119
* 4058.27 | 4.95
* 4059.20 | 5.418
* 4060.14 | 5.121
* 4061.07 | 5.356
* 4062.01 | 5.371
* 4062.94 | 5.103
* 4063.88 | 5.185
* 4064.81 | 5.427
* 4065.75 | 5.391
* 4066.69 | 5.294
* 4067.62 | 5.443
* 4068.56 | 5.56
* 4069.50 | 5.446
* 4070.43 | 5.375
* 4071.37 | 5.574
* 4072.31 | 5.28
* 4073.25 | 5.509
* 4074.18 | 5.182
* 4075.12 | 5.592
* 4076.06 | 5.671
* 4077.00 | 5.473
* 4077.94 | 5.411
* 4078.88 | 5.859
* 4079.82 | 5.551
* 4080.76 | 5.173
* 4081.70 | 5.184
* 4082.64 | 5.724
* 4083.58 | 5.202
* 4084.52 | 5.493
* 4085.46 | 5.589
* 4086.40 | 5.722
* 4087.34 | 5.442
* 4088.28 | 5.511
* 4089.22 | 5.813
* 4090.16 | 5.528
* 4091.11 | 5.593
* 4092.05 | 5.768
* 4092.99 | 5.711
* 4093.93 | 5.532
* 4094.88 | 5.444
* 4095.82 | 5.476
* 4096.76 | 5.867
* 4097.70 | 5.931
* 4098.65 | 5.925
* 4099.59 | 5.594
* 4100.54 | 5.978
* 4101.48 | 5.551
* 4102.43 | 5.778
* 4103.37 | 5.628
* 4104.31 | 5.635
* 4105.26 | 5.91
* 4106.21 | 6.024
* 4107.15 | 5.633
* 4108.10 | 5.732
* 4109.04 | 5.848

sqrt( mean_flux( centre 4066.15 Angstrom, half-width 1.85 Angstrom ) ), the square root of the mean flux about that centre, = 2.32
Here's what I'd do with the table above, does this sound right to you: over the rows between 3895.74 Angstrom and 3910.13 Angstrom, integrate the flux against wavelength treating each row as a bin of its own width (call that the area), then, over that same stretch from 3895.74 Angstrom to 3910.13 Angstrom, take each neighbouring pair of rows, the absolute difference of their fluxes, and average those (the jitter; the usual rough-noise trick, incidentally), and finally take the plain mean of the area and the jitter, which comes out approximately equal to 41.9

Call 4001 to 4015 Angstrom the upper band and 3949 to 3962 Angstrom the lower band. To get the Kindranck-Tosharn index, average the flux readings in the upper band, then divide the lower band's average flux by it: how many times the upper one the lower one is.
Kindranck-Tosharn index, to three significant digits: 1.14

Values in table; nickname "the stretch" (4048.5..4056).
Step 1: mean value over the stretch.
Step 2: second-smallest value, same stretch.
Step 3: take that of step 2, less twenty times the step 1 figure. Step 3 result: -98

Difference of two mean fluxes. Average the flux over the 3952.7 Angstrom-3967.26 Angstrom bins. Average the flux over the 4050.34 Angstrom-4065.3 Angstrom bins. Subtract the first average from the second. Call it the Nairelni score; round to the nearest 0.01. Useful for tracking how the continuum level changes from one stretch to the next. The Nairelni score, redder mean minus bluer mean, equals -0.80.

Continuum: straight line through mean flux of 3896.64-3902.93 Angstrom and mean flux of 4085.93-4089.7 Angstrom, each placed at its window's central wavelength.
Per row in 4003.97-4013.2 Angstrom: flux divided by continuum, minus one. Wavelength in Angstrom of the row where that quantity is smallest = 4005.35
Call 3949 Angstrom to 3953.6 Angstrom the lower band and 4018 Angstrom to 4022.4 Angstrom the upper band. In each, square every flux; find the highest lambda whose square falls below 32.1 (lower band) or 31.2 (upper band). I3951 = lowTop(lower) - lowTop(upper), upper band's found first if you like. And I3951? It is -70.7 Angstrom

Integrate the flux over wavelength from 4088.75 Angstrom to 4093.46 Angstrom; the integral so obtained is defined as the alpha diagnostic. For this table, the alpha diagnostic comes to 27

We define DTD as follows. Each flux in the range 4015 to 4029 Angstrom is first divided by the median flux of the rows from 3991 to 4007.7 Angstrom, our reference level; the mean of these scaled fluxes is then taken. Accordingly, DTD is 1.01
